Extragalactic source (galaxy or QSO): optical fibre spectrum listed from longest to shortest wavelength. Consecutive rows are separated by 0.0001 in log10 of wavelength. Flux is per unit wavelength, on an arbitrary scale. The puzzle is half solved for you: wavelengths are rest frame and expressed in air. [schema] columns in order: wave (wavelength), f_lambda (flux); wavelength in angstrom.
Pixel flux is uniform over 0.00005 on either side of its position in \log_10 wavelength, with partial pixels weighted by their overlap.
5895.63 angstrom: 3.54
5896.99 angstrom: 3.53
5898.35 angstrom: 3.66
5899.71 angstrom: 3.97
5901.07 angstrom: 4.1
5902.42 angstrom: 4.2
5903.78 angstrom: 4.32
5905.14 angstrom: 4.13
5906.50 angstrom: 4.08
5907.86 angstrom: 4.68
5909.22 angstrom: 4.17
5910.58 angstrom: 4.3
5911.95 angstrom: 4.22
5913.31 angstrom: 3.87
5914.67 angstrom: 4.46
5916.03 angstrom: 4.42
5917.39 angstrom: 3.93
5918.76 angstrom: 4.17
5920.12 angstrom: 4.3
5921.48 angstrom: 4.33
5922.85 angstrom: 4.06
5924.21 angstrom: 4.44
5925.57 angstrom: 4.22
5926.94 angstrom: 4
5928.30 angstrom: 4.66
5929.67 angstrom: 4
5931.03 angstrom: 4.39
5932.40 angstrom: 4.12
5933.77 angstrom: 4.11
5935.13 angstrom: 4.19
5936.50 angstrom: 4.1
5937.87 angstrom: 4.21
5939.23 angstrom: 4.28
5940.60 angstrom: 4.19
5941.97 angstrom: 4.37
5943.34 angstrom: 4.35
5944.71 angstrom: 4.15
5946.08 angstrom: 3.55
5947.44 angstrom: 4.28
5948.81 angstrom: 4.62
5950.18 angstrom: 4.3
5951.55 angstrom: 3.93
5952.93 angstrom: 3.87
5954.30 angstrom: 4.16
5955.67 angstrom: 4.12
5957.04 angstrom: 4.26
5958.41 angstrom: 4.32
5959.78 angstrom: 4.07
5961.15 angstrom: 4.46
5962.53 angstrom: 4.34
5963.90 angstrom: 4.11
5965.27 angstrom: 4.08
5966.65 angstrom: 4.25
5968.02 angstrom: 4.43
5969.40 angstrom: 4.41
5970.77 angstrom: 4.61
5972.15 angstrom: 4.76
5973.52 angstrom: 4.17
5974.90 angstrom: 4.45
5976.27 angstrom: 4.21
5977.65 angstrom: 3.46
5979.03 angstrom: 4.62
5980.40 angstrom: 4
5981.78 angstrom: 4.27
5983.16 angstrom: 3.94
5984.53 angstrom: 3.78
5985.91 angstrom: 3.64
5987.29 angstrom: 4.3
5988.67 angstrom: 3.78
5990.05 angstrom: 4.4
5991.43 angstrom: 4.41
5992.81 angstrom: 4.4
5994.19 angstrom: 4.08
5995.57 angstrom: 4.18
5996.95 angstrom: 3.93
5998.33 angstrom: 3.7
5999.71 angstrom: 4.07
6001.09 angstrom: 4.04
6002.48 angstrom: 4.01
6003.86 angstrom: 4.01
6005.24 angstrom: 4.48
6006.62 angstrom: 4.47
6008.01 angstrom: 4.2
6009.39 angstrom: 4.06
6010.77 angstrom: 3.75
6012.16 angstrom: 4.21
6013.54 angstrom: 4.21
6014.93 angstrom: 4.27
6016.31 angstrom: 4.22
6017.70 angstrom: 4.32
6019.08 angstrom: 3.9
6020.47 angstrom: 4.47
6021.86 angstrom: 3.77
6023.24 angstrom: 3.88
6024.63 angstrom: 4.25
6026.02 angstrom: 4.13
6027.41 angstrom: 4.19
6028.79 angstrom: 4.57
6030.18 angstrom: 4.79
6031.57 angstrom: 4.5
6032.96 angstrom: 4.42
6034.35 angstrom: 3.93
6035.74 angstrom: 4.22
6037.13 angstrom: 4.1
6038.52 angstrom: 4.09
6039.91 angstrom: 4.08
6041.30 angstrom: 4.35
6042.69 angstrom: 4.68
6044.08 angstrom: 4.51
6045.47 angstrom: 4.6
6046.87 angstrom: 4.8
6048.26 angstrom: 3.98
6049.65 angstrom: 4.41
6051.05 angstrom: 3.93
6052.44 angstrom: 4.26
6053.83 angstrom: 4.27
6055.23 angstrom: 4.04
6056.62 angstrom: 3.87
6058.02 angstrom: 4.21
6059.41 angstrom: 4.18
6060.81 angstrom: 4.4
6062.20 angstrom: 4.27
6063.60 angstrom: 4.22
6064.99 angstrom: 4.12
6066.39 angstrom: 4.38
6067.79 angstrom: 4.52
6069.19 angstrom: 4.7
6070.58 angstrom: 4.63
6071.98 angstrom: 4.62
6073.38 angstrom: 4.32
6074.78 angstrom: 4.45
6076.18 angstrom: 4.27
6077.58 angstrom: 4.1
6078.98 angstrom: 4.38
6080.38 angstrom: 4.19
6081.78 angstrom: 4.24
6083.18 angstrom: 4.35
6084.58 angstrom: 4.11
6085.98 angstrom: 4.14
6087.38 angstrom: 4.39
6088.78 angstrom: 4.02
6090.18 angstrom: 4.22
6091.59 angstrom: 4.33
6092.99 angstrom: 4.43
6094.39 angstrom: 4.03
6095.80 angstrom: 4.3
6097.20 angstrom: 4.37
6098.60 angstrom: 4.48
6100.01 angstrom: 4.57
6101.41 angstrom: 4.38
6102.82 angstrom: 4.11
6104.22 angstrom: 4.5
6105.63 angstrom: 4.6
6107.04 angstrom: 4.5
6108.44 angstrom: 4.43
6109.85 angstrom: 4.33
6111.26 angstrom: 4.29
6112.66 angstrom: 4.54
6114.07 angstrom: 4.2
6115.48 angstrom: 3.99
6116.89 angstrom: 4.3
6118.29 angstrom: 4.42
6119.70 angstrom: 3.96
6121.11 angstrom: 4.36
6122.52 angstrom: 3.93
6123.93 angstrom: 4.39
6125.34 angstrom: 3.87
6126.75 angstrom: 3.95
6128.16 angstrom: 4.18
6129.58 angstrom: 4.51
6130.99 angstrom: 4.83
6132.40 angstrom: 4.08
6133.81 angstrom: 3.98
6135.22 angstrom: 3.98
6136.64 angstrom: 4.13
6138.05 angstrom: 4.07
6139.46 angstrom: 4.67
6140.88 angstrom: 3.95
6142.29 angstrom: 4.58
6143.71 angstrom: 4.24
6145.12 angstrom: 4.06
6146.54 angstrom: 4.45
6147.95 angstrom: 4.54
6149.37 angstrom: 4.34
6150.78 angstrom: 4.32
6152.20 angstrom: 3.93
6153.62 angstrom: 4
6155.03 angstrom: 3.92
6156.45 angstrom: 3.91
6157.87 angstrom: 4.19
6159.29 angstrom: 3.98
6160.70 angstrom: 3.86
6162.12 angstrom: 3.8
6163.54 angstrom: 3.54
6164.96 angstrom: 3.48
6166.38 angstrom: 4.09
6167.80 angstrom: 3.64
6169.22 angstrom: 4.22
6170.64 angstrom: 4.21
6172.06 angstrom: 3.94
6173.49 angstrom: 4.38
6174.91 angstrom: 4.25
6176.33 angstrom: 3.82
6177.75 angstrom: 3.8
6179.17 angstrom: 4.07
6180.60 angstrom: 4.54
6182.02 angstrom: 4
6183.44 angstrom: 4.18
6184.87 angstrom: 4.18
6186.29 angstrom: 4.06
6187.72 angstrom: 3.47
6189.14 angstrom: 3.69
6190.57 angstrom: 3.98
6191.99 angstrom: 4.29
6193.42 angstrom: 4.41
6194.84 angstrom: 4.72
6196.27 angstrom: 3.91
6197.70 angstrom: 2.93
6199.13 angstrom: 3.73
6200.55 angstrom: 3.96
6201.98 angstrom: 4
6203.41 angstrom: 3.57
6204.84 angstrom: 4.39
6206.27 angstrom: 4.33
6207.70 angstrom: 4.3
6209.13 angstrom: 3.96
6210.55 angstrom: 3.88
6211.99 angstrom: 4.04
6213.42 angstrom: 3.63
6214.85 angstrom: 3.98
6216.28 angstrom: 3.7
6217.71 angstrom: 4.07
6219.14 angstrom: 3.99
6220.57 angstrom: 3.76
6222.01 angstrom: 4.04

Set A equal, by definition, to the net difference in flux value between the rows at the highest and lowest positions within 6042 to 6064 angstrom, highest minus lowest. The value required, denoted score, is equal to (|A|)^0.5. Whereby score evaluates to 0.68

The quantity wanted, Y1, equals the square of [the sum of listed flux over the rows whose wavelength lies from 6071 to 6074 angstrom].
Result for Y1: 80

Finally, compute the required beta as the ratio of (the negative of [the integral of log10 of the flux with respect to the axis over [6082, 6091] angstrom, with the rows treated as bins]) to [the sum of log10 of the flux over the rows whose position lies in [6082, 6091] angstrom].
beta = -1.50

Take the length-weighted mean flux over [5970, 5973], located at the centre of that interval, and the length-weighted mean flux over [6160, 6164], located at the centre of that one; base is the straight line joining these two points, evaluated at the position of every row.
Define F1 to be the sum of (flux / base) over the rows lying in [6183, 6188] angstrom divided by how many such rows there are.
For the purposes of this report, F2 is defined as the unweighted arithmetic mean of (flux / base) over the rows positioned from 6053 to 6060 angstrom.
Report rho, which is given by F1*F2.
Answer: 1.06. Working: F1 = 1.09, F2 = 0.97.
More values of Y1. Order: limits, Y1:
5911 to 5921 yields 863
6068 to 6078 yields 967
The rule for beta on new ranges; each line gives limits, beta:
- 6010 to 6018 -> -1.33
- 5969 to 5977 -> -1.33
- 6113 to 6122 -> -1.50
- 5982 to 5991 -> -1.51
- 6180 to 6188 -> -1.34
